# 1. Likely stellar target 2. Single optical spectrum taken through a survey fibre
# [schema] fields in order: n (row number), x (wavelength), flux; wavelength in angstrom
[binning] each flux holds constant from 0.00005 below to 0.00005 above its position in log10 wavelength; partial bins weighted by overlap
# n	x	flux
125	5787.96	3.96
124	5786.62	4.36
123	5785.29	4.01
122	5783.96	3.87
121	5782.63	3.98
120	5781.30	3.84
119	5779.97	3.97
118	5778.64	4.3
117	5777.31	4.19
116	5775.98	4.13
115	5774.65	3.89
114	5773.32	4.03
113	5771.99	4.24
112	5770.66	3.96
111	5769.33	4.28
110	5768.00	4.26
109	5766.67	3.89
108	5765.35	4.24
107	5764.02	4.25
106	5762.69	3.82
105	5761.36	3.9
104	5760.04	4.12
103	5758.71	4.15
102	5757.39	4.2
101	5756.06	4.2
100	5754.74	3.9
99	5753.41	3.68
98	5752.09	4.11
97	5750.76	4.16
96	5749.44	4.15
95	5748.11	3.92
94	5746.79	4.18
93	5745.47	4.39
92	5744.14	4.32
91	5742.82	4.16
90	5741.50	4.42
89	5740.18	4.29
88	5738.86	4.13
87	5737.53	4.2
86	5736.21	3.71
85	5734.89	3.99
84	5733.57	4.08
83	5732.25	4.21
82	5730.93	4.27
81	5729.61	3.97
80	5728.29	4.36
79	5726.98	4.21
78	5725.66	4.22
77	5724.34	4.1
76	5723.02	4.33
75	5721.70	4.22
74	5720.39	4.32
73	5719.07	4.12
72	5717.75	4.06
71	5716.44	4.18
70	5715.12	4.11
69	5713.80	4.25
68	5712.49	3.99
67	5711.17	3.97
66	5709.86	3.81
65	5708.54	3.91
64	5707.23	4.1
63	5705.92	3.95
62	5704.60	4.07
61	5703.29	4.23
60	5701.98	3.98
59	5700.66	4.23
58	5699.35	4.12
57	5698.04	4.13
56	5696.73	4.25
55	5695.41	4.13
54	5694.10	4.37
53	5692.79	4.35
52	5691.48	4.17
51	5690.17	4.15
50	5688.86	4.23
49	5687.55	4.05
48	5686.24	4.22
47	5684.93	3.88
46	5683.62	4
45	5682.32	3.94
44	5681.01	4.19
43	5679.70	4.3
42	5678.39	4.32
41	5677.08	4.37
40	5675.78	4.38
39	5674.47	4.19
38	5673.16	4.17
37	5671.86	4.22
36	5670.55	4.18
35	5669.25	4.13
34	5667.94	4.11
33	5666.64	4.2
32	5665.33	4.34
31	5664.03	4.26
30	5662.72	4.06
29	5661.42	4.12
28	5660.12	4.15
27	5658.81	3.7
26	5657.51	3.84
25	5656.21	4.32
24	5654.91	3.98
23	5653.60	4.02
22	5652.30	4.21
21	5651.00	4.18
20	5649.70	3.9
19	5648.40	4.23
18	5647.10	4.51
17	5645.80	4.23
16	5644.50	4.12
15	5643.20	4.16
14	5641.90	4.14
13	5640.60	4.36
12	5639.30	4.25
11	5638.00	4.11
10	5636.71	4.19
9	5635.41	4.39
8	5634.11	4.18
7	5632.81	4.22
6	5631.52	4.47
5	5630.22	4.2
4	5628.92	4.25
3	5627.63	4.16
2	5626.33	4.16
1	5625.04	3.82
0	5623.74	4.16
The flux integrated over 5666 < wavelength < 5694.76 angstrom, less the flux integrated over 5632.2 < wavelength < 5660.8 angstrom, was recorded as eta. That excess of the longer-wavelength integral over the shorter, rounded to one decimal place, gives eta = 1.7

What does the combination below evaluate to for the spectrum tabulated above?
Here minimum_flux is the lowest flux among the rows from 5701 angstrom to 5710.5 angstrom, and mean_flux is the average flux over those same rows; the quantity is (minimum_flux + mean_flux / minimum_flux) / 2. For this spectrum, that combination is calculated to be 2.43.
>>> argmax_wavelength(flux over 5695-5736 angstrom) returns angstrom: 5728.29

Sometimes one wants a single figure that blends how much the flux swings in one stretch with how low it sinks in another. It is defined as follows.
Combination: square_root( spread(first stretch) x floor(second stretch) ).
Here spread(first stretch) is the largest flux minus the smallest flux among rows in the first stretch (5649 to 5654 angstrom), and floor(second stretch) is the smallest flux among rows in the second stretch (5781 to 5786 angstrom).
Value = 1.1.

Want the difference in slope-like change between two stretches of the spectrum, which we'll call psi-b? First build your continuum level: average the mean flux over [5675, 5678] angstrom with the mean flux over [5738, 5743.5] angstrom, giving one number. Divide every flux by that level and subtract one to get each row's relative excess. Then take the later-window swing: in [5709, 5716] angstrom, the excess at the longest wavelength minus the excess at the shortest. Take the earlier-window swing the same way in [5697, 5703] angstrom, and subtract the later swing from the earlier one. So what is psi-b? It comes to -0.10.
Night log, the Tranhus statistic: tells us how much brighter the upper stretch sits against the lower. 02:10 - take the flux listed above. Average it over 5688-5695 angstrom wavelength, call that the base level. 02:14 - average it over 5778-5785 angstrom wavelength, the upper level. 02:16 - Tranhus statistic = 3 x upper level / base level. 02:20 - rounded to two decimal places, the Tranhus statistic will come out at 2.82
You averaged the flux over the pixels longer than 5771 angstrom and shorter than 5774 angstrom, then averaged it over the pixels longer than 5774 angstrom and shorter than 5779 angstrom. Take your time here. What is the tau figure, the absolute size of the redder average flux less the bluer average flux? 0.01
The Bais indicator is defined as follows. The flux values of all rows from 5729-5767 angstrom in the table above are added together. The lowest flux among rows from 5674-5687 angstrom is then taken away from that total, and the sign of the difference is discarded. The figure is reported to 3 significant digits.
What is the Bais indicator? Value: 115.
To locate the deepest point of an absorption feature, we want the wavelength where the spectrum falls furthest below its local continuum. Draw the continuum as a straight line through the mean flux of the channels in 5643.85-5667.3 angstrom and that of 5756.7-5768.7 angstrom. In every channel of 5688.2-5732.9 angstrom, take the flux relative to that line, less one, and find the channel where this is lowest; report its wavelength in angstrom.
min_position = 5709.86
